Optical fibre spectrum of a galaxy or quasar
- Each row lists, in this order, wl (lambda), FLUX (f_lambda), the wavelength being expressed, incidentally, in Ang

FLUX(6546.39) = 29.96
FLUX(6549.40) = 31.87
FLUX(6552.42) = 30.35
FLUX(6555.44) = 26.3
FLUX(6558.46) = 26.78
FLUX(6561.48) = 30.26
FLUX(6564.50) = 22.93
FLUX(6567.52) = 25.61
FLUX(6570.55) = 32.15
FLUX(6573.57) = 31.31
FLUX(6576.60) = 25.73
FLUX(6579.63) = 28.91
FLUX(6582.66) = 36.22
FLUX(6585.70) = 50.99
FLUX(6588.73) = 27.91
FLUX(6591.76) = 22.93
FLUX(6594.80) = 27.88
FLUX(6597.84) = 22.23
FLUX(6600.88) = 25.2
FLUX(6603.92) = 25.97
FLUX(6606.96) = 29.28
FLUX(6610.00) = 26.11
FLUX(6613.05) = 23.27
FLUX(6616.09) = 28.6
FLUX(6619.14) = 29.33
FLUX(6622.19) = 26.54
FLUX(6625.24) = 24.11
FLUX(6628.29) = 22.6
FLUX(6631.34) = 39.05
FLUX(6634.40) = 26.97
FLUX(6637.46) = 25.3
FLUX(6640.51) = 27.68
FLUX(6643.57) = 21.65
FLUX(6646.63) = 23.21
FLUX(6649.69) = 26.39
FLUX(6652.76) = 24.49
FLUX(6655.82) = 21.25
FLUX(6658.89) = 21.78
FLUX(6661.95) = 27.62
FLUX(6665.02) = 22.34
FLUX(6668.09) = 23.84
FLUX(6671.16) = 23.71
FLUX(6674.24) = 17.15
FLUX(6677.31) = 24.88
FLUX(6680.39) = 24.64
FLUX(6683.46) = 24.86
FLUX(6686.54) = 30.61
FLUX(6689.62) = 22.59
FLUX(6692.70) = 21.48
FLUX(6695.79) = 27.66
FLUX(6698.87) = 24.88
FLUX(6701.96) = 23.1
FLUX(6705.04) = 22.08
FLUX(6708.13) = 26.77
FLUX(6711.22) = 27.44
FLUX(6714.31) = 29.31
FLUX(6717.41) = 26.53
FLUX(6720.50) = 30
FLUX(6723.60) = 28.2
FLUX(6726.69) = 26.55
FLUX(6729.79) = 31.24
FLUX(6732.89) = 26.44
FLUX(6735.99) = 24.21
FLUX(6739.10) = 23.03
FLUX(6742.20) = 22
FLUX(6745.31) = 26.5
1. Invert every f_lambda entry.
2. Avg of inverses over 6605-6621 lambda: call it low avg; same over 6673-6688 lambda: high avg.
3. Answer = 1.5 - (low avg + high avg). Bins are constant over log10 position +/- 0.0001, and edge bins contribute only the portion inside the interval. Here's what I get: 1.42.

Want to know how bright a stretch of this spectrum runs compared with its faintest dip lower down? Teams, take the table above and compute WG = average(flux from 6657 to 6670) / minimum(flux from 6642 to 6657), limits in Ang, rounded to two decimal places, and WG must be 1.12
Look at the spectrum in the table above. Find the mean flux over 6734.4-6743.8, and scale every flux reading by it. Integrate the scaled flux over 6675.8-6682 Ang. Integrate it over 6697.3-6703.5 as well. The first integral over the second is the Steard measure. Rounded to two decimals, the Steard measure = 1.03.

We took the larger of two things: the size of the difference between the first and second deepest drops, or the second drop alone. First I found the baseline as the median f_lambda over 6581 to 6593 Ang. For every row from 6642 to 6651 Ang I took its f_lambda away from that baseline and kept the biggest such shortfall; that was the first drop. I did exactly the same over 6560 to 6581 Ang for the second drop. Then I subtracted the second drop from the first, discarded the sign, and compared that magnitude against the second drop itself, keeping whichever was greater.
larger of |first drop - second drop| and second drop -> 9.1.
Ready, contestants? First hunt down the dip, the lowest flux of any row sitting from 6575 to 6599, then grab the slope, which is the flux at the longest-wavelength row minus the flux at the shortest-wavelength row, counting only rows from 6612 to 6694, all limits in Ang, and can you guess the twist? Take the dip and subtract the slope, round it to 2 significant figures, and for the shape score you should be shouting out 24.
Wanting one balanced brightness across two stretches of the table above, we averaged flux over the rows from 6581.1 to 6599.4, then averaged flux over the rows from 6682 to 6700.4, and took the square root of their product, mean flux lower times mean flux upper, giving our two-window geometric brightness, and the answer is 28.2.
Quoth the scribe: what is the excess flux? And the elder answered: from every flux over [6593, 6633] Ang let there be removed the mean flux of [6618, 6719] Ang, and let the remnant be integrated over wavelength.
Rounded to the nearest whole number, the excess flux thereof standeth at 69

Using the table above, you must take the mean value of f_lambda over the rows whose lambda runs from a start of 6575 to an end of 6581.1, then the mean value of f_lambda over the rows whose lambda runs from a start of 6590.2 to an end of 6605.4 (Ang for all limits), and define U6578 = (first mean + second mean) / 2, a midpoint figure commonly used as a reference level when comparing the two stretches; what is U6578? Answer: 26.1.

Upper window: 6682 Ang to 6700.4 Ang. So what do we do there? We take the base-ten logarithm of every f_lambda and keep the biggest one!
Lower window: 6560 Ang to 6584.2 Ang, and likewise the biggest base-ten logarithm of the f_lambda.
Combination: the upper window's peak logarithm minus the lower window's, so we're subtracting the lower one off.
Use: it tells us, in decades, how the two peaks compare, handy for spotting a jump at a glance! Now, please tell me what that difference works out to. -0.07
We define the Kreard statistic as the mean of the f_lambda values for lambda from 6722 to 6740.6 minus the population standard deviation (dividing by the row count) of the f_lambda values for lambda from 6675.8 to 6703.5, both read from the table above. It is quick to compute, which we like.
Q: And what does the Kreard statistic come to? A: 24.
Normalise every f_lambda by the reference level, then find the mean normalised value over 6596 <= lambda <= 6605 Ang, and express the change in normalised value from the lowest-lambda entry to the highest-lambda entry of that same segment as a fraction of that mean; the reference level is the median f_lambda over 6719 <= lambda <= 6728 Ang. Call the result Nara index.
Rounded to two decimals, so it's 0.15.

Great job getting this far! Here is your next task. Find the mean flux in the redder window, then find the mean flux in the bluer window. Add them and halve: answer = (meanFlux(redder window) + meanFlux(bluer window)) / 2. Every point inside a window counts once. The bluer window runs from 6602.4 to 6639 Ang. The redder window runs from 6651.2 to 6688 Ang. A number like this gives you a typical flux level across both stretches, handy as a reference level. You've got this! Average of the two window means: 25.6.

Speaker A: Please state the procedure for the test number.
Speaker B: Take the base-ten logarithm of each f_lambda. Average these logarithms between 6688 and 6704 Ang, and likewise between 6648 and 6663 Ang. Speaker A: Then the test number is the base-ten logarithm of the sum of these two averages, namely 0.441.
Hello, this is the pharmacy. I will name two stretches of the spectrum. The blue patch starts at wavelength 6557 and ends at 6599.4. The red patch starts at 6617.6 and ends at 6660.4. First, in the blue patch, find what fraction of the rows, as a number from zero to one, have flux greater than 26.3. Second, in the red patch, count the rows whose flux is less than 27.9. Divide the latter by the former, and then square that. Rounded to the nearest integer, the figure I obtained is 348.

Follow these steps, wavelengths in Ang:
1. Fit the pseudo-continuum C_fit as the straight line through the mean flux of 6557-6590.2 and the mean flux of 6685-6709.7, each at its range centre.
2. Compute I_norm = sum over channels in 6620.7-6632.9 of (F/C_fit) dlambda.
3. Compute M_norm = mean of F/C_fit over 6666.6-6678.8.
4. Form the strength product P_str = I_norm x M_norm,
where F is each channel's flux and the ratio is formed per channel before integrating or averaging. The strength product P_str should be 10.4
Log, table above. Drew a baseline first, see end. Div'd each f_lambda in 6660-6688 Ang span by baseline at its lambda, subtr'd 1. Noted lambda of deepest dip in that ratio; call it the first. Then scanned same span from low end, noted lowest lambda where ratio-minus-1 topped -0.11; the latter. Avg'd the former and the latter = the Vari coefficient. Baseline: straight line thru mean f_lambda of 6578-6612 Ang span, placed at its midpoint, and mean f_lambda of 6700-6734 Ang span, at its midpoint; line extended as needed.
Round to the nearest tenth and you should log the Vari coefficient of 6668.1 Ang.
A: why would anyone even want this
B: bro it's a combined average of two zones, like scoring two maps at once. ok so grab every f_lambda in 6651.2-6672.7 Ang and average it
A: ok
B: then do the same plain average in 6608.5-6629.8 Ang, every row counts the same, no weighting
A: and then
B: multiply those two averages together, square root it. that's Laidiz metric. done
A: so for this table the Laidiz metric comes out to 24.7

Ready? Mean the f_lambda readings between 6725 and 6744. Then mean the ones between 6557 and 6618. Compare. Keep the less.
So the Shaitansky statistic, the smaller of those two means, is 25.6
